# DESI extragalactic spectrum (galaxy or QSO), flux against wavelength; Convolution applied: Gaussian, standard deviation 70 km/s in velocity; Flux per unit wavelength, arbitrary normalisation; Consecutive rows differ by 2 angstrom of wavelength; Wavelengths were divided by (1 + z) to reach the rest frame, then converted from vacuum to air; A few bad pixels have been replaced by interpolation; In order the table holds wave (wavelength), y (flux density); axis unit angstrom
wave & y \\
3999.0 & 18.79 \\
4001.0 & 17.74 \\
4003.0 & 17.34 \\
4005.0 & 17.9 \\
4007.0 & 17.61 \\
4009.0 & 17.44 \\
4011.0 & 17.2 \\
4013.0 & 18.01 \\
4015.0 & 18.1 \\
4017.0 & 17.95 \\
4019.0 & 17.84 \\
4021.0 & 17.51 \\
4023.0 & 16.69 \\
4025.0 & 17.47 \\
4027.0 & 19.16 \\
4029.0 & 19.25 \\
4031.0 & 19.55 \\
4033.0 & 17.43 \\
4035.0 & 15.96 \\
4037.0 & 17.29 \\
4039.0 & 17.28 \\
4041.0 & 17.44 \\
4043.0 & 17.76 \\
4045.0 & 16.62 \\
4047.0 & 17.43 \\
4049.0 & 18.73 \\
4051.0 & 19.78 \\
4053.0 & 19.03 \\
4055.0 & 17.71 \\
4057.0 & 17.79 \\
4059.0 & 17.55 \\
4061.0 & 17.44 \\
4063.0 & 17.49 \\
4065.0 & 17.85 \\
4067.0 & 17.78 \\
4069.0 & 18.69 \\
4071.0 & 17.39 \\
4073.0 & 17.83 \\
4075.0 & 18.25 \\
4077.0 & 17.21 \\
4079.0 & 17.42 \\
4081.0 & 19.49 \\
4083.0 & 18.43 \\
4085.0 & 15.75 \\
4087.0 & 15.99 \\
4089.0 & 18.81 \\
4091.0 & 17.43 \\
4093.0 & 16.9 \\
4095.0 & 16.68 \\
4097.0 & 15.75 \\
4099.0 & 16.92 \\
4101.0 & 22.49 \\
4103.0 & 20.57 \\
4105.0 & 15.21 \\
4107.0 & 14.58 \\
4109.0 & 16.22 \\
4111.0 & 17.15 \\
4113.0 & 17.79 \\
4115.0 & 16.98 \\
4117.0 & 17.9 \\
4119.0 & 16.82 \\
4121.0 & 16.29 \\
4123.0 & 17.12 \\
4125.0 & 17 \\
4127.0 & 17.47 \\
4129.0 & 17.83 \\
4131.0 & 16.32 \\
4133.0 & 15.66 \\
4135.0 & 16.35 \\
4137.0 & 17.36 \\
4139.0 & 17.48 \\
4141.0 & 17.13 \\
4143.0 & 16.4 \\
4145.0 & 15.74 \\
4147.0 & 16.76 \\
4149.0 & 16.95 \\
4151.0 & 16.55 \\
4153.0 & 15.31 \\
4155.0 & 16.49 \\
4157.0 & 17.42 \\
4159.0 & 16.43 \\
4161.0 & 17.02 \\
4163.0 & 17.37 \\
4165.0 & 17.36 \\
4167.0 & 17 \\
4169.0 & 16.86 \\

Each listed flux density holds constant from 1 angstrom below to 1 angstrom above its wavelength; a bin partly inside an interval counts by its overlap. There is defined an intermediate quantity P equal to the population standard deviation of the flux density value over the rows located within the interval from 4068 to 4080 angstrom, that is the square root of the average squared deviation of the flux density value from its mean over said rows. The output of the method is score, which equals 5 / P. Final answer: 9.5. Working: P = 0.53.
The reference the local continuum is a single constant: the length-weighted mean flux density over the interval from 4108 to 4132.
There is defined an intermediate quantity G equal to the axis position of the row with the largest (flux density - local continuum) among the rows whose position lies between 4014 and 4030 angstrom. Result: 4029.0 angstrom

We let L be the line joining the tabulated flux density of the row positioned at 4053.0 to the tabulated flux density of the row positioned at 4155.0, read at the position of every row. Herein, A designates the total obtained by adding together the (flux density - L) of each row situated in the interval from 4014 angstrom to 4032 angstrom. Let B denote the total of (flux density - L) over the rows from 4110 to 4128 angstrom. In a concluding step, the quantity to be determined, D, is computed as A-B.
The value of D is -13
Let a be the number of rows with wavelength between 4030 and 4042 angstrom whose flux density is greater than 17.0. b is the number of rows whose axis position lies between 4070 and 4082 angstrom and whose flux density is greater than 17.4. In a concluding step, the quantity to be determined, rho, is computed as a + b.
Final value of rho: 9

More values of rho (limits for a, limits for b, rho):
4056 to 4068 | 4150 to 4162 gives 7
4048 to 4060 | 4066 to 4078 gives 10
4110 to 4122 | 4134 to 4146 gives 4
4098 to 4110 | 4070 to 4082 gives 6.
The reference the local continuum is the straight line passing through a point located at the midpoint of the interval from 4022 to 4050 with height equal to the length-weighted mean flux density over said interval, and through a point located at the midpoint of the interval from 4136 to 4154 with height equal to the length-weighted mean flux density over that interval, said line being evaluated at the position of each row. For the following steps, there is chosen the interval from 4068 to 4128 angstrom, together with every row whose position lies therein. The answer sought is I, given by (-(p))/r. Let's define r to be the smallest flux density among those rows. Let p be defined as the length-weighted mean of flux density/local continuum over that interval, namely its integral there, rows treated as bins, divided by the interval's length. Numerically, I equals -0.070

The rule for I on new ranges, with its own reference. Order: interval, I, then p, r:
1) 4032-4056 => -0.063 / 1.00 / 15.96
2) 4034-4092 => -0.064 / 1.02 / 15.75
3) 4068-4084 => -0.061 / 1.04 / 17.21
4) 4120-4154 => -0.065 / 1.00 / 15.31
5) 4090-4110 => -0.069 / 1.01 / 14.58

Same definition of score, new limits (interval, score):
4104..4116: 4.5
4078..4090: 3.6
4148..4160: 7.8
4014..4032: 5.5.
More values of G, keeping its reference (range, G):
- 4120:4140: 4129.0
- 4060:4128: 4101.0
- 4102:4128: 4103.0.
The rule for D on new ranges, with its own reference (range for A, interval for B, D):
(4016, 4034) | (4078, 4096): -8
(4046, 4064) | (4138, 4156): -6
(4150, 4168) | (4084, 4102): 9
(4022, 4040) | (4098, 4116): -15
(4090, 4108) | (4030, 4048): 13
